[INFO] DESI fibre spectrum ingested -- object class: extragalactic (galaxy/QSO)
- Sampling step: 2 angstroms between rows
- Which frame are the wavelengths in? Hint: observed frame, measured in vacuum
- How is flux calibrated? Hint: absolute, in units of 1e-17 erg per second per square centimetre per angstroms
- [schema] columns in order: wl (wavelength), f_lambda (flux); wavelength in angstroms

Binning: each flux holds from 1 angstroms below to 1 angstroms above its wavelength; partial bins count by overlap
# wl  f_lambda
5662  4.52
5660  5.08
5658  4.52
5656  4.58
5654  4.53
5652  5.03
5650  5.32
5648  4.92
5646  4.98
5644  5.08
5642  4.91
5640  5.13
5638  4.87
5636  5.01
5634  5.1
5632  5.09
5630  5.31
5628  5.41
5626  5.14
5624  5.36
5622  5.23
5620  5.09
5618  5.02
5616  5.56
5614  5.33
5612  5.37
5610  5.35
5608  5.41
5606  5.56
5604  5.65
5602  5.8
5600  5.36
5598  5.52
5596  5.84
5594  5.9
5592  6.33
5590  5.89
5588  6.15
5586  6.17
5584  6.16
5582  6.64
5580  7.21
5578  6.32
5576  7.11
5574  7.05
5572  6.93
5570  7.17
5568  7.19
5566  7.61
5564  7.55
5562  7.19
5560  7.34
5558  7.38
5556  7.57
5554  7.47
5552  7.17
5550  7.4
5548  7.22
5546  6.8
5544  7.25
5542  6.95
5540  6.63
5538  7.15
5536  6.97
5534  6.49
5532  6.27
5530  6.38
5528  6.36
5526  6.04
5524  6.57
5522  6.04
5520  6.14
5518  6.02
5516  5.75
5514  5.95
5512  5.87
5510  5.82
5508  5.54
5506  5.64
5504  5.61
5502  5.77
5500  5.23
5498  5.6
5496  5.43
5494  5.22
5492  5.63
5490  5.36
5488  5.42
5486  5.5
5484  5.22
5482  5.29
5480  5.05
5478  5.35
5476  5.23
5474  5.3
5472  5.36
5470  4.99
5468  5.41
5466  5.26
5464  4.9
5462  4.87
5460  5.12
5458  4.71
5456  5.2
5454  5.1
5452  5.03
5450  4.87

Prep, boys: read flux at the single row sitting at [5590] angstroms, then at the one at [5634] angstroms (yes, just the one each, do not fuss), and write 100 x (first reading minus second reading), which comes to 79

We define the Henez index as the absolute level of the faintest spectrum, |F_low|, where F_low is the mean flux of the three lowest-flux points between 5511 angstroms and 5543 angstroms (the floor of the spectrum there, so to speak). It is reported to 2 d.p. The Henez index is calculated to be 5.86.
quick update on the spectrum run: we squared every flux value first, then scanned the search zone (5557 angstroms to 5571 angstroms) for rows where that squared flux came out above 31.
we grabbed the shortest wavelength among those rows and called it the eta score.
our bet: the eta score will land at 5558 angstroms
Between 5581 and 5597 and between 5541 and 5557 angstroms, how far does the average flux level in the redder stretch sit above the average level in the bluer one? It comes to -1.1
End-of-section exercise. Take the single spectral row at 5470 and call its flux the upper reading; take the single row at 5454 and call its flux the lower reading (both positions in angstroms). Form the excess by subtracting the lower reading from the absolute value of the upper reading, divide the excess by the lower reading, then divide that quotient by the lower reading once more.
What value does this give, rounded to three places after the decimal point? -0.004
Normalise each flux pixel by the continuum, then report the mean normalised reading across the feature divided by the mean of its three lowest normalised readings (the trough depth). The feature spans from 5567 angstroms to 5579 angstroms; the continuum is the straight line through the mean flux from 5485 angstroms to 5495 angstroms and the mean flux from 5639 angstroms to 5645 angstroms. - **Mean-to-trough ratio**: 1.03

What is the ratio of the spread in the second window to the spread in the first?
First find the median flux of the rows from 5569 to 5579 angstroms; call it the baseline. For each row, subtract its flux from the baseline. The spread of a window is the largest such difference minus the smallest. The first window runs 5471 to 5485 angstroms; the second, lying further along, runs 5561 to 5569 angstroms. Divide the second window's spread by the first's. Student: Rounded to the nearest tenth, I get 1.4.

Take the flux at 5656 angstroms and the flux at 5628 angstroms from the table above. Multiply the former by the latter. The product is 25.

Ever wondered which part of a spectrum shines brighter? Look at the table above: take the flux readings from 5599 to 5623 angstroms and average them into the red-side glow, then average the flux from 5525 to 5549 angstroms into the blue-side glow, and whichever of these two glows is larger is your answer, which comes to 6.7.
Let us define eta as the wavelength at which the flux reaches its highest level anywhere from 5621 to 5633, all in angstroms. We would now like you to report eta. 5628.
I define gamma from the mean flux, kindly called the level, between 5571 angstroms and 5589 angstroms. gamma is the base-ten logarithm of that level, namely 0.822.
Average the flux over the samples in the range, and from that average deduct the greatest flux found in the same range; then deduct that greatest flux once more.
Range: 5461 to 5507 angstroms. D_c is -6.2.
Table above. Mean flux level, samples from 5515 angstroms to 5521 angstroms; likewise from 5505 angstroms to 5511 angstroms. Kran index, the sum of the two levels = 11.6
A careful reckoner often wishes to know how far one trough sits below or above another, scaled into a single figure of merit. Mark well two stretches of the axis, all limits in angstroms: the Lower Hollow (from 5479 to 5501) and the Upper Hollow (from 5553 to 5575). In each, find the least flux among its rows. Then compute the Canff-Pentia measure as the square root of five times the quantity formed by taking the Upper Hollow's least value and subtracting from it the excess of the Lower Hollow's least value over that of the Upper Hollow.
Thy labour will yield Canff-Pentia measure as 6.6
